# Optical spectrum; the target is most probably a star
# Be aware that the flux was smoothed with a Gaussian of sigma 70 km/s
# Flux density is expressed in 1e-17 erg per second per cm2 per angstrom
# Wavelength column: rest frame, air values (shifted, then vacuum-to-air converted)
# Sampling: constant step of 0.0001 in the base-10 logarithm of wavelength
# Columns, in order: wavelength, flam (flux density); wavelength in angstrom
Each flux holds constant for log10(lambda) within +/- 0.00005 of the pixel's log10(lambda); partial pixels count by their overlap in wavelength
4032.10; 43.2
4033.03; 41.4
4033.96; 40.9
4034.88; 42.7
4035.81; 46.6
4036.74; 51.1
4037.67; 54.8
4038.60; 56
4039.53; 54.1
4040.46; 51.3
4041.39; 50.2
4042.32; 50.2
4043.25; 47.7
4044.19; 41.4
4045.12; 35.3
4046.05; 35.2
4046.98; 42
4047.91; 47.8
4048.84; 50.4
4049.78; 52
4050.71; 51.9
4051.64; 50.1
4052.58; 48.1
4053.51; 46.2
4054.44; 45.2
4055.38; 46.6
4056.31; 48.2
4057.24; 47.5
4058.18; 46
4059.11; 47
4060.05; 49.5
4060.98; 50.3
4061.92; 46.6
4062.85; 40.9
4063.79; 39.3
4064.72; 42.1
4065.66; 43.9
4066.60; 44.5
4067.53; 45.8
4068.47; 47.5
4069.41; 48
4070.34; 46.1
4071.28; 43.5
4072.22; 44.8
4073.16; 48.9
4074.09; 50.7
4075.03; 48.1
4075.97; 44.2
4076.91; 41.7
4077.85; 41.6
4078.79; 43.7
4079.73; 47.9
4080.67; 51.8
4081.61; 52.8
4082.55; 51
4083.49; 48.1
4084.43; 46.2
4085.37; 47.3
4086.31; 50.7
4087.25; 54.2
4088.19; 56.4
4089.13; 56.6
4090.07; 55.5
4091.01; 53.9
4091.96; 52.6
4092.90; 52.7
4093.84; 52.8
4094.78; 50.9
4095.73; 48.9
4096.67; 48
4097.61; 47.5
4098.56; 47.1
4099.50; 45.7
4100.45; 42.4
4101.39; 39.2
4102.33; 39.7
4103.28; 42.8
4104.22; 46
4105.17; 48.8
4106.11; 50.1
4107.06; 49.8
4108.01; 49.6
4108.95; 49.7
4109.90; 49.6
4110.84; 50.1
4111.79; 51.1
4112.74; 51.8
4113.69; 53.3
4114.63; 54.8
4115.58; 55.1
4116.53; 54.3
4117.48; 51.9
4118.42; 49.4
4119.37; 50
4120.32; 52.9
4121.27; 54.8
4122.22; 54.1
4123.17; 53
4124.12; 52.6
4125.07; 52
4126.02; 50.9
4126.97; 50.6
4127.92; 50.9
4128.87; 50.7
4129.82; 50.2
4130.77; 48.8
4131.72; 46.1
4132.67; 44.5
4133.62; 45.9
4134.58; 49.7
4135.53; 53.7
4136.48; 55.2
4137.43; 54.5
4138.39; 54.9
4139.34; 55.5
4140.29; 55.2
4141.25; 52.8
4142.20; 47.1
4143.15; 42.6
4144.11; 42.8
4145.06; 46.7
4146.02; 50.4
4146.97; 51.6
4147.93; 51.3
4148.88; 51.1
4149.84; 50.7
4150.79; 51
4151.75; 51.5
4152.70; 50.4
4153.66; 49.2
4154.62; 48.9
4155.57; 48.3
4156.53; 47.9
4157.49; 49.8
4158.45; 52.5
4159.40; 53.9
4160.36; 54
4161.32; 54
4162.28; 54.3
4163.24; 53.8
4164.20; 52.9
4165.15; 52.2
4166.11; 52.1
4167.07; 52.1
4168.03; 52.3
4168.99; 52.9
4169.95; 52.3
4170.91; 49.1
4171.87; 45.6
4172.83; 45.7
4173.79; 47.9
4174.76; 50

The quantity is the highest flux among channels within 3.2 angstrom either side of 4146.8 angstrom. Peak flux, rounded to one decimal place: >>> 51.6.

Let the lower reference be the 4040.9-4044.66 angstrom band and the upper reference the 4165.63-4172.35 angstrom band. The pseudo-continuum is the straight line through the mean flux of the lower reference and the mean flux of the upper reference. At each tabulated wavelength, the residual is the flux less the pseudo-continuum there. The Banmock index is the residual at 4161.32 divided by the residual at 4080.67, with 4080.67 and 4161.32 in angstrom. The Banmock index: 1.0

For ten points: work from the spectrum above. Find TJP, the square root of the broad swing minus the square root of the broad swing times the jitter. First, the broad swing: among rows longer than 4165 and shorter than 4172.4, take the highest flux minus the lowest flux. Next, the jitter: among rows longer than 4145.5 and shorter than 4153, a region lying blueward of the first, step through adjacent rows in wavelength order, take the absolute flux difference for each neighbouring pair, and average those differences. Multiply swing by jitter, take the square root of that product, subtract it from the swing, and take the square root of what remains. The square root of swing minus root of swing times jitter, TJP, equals 2.3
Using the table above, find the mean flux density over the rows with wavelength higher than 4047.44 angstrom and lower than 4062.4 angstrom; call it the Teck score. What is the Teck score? 48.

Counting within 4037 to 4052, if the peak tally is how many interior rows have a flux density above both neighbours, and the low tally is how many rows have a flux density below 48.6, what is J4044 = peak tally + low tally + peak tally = 10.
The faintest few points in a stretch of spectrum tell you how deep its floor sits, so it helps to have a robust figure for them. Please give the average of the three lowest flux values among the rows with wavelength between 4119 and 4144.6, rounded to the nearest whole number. 43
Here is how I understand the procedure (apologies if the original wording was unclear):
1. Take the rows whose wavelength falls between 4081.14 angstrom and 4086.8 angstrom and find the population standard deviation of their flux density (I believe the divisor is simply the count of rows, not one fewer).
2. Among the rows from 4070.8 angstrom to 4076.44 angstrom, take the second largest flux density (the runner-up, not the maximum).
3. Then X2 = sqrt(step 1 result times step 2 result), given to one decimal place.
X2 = 10.6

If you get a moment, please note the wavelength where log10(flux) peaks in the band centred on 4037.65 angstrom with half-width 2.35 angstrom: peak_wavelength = 4038.60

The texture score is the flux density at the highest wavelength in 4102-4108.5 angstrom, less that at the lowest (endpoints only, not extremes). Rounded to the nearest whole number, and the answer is 10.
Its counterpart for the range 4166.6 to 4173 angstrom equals -6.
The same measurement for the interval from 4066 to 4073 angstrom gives 0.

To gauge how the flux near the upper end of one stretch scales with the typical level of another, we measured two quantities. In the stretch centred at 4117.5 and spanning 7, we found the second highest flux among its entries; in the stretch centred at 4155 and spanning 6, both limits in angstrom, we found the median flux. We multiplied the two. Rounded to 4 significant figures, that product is 2688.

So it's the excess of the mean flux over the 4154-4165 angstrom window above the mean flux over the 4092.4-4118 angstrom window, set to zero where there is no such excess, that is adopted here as 2.8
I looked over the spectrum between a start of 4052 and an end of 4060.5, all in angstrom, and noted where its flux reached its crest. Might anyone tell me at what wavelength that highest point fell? 4060.05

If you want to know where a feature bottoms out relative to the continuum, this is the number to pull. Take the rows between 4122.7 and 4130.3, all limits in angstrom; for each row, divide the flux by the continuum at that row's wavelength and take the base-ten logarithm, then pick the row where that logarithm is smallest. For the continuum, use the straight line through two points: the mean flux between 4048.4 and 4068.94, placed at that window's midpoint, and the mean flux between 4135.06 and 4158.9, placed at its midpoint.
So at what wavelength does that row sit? 4129.82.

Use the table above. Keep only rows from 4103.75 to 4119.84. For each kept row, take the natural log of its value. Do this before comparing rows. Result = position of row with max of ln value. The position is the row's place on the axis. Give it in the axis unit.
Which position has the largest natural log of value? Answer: 4115.58 angstrom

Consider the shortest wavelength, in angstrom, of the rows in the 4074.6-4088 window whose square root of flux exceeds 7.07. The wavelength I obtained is 4080.67 angstrom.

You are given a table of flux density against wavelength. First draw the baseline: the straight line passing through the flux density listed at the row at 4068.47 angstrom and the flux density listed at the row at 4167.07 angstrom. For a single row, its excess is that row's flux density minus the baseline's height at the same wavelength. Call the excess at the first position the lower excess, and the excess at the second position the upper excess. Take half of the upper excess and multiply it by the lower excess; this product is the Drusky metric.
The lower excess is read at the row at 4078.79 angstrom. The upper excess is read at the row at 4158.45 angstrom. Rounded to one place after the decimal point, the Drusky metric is -1.7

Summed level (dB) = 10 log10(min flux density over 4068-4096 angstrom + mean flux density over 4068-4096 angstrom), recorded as 19.6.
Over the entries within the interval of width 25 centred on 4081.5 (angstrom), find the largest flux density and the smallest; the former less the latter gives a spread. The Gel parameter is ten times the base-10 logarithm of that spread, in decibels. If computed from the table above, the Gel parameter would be 11.8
